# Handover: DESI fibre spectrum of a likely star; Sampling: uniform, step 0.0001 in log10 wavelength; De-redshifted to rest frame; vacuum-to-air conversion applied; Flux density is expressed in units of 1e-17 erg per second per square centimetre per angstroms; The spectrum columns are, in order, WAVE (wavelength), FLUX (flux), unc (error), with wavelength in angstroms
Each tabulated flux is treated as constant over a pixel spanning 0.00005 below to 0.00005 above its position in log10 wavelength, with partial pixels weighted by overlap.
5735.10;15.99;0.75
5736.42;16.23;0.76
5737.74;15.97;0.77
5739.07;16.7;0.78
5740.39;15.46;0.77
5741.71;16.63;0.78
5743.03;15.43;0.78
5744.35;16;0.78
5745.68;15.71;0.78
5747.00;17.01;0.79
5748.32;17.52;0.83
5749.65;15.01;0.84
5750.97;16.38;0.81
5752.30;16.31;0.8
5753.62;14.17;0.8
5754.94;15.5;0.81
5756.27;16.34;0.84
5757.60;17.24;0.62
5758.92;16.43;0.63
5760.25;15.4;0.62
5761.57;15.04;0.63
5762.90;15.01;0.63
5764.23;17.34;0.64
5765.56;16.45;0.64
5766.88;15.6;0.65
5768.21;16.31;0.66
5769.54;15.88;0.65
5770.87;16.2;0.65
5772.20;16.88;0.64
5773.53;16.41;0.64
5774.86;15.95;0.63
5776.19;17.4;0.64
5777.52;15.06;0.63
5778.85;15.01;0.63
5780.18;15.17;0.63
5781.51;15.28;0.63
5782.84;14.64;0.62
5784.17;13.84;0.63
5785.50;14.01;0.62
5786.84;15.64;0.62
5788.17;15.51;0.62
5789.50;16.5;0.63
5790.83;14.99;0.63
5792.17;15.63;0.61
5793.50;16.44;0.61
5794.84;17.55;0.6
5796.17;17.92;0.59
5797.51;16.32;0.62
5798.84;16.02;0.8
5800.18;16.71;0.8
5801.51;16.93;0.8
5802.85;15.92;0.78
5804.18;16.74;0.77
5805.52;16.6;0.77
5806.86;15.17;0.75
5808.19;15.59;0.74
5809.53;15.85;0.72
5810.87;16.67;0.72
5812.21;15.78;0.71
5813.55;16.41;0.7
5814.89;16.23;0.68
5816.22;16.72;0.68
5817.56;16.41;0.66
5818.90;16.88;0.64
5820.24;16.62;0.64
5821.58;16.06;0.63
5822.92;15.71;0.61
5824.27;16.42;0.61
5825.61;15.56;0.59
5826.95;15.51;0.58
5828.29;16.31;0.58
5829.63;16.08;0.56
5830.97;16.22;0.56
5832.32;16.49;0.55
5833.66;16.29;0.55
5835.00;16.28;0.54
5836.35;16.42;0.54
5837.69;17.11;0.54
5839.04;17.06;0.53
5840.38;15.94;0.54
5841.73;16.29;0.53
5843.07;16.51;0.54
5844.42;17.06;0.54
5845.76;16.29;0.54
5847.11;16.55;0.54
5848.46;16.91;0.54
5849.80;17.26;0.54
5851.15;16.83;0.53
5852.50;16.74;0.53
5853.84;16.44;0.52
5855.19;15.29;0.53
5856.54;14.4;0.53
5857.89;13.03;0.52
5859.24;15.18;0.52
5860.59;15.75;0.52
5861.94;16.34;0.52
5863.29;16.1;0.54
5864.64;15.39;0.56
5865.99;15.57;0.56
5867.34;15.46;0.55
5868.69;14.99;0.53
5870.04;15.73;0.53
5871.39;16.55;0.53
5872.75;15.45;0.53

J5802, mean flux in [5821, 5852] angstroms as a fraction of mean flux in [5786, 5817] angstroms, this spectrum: 1.01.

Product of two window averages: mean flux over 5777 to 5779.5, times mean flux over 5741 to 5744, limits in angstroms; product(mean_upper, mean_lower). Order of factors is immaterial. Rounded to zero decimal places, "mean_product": 241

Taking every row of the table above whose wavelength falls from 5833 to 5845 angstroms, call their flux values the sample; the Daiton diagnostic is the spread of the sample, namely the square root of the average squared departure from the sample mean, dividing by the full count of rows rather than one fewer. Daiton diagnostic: 0.40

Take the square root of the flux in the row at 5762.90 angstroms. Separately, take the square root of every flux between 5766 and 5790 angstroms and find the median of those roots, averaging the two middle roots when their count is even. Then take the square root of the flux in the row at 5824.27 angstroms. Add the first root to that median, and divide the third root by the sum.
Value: 0.518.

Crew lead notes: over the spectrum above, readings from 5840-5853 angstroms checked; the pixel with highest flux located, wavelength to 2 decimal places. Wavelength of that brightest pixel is 5849.80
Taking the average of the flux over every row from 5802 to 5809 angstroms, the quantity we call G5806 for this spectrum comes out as 16.0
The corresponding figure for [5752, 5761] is 15.9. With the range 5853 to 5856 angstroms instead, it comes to 15.9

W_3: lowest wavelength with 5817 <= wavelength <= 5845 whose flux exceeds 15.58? 5817.56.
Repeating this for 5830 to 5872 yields 5830.97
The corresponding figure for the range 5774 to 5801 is 5774.86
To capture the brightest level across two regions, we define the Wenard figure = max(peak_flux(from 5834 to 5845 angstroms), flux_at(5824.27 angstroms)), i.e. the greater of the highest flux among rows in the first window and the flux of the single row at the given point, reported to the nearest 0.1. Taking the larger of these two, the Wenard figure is 17.1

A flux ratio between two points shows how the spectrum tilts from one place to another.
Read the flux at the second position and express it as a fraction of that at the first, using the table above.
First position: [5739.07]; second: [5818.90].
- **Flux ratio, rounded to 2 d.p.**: 1.01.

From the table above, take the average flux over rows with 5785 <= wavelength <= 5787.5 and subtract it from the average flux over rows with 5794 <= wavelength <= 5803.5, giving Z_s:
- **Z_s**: 1.9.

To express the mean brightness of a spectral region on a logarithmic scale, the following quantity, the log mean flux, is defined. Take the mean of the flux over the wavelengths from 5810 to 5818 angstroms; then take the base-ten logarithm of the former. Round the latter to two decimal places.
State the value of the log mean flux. 1.21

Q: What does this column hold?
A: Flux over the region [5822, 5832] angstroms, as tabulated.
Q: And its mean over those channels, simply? 16.0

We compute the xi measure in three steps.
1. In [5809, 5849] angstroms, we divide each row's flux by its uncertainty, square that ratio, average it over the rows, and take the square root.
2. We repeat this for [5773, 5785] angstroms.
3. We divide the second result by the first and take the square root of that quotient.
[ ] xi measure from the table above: 0.936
